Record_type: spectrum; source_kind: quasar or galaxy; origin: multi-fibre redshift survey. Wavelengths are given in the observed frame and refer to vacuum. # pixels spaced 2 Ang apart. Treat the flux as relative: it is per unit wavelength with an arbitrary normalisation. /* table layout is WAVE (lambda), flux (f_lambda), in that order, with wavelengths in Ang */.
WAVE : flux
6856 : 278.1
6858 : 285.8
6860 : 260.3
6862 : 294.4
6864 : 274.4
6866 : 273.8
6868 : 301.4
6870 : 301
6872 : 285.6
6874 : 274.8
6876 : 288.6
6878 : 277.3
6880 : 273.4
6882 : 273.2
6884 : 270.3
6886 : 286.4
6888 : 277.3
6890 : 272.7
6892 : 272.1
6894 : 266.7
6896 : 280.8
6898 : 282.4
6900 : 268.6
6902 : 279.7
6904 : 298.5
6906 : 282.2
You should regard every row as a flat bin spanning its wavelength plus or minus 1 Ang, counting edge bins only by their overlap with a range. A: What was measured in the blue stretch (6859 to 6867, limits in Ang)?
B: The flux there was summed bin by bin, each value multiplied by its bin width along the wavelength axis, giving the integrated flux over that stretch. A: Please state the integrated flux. 2206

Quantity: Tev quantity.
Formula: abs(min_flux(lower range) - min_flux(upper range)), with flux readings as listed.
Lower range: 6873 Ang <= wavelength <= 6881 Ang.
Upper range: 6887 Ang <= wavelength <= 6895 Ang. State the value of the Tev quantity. 6.7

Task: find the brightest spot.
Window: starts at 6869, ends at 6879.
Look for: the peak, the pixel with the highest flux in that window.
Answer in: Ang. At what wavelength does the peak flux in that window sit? 6870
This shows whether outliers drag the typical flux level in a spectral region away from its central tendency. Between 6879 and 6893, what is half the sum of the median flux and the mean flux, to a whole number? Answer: 274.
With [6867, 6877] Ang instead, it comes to 289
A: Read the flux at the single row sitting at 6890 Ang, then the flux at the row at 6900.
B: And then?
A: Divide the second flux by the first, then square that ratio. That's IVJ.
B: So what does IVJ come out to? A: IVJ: 0.97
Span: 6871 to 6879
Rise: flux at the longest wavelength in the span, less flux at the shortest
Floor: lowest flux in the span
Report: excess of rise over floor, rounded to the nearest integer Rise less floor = -283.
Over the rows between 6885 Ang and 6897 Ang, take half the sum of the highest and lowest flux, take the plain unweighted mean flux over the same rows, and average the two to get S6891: 276.3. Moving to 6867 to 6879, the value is 288.1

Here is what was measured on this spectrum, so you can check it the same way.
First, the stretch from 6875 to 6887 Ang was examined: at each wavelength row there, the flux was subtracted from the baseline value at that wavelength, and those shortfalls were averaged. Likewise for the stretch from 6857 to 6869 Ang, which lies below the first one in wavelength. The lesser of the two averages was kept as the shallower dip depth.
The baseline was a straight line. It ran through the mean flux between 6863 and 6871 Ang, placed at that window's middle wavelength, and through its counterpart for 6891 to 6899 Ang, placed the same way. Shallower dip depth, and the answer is 3.4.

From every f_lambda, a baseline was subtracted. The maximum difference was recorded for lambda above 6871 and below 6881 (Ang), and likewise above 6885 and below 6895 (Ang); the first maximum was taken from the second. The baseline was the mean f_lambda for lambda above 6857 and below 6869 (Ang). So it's -2.2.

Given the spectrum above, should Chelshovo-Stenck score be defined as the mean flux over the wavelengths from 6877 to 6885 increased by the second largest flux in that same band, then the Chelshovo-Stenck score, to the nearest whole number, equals 547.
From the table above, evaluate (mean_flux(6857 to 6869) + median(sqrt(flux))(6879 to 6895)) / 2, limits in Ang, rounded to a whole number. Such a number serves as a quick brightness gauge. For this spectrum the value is 149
